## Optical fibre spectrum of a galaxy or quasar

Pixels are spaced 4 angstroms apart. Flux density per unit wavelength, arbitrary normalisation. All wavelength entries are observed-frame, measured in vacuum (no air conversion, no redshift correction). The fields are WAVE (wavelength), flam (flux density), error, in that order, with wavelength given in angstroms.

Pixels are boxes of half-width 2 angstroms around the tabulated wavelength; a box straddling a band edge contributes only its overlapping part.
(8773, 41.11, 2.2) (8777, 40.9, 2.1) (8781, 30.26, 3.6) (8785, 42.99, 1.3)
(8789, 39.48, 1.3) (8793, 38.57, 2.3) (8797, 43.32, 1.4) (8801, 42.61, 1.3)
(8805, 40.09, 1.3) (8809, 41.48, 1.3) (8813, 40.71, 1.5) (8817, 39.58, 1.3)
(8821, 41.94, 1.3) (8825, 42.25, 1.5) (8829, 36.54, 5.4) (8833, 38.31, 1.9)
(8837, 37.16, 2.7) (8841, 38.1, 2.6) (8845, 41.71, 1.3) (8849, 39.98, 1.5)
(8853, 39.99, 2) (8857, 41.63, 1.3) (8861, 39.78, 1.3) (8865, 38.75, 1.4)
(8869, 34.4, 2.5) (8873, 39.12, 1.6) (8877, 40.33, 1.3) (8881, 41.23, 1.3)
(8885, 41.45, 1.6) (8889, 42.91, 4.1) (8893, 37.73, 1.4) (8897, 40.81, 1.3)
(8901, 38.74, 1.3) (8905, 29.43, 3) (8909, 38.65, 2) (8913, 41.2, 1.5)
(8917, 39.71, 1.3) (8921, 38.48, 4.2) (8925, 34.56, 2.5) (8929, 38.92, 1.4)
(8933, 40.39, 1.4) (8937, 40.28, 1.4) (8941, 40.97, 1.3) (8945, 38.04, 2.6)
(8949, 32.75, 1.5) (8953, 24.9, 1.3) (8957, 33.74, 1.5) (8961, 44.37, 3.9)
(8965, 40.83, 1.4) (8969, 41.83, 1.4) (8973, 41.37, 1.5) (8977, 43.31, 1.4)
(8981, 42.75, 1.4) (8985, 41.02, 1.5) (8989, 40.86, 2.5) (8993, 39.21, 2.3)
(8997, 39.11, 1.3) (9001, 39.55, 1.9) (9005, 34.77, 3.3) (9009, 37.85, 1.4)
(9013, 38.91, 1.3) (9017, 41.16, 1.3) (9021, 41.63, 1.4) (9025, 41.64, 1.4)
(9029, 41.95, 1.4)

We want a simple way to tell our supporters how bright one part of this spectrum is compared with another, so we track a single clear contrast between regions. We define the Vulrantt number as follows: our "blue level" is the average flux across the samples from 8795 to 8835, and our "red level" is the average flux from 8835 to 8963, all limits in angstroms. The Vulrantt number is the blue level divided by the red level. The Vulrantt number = 1.06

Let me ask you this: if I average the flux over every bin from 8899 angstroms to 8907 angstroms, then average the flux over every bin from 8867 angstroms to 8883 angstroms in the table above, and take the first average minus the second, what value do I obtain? -4.7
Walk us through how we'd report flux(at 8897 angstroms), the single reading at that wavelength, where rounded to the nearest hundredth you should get 40.81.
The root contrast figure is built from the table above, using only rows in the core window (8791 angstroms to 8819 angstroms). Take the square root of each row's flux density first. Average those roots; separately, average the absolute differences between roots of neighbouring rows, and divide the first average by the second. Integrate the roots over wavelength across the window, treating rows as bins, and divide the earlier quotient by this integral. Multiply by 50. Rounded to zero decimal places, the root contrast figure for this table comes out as 12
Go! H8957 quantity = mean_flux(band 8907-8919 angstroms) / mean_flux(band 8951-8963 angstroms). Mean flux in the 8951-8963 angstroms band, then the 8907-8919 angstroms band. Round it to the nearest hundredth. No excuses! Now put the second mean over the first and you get 1.16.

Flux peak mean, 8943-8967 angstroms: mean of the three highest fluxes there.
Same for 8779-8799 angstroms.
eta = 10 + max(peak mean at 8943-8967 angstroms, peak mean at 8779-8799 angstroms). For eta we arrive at 51.9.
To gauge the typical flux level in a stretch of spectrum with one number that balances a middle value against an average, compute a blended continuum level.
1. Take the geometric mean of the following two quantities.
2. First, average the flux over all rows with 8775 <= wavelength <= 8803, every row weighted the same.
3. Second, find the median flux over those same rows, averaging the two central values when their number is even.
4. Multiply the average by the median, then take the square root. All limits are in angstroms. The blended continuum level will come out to 40.3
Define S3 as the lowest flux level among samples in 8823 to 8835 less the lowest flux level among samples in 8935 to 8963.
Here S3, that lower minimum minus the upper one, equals 12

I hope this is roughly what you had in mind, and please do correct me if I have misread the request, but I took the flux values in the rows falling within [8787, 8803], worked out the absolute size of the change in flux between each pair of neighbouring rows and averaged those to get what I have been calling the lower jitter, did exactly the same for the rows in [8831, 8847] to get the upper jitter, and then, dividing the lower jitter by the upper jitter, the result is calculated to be 1.1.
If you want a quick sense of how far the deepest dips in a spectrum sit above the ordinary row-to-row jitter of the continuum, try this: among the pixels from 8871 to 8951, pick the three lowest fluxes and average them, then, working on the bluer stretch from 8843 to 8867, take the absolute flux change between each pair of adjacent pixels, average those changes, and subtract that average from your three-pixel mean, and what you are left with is 31.0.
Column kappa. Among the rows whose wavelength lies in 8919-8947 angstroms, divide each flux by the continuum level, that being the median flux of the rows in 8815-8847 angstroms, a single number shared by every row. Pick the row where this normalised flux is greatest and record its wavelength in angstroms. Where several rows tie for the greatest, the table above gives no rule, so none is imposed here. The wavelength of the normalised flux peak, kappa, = 8941 angstroms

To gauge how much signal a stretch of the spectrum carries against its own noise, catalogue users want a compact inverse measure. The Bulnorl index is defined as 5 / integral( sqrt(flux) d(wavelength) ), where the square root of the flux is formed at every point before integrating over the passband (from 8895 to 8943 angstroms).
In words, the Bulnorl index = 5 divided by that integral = 0.017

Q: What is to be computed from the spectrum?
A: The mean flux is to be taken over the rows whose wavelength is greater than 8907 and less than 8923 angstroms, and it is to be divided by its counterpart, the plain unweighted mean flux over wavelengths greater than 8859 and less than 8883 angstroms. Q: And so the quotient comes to 1.01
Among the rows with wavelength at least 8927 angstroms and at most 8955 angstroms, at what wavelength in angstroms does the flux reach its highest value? 8941 angstroms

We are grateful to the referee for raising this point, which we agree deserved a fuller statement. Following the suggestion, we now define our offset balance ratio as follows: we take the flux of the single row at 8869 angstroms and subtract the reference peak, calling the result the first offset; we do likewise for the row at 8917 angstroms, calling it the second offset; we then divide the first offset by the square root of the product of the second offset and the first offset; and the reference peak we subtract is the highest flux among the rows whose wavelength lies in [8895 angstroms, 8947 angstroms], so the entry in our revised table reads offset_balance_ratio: -2.1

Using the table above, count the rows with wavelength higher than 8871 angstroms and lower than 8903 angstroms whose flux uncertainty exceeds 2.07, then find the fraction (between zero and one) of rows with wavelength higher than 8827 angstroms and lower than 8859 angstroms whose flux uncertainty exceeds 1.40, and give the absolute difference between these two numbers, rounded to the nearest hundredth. 0.25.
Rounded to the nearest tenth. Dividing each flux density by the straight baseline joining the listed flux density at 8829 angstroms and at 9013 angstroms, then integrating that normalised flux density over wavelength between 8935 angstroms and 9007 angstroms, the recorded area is 72.9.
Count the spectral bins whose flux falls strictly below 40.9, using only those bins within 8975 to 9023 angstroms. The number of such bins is 7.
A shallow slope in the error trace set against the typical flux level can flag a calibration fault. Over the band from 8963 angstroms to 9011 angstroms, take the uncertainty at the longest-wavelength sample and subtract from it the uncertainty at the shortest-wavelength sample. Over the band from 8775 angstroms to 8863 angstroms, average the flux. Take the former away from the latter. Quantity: 39.9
